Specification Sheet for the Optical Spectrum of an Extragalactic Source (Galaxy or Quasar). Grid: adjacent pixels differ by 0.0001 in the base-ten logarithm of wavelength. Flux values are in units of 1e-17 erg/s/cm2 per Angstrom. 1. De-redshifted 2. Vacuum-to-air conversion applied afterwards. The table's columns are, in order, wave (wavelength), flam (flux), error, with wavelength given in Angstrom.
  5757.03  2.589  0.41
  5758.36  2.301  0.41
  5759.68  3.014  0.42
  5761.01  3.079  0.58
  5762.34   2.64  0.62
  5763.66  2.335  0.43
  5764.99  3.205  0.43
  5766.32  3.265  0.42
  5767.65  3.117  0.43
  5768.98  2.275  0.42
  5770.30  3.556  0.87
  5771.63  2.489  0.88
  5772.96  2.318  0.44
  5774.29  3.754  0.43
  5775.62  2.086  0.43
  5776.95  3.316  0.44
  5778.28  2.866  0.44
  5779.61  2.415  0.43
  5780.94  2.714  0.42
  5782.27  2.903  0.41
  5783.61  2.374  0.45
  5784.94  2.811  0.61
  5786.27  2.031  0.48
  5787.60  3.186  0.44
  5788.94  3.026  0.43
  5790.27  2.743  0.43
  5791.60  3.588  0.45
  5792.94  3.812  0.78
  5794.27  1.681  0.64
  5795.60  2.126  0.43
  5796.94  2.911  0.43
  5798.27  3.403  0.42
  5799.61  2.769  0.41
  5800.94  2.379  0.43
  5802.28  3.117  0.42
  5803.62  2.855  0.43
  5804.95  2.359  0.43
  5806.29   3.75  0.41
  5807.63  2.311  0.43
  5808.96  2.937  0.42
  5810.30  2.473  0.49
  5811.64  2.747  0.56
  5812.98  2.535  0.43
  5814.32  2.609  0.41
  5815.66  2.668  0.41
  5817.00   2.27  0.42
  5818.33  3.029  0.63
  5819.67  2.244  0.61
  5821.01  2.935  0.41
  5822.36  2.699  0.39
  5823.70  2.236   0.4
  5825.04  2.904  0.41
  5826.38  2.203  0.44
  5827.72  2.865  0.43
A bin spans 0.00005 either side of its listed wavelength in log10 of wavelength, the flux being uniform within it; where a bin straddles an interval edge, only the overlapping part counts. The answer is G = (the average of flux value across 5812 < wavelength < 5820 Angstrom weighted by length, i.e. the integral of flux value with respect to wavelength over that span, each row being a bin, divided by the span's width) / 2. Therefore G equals 1.29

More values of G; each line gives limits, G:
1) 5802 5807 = 1.50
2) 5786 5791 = 1.41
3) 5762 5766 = 1.39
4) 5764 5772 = 1.49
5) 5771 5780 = 1.38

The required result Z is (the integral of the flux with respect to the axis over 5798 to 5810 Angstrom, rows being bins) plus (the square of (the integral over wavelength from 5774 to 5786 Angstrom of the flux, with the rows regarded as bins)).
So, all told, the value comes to 1122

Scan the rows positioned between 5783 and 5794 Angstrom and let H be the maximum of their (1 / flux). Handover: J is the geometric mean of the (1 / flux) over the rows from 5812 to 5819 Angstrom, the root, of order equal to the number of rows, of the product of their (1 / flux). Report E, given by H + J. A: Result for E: 0.88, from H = 0.492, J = 0.383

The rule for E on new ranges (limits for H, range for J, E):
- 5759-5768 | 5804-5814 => 0.80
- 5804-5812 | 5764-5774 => 0.78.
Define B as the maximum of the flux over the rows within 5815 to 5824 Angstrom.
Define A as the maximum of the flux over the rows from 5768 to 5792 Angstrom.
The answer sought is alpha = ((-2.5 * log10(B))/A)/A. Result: -0.085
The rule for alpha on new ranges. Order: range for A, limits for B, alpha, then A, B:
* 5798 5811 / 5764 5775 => -0.102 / 3.75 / 3.754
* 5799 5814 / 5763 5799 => -0.103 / 3.75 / 3.812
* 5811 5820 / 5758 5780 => -0.157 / 3.029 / 3.754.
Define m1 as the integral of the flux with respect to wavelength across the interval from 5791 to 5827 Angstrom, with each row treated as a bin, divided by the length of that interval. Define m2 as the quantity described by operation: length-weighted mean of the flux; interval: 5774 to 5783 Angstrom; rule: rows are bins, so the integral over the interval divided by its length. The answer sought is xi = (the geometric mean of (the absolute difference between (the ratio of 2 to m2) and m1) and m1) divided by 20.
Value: 0.117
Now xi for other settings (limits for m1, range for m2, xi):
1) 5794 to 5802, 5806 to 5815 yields 0.111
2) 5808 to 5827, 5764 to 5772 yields 0.112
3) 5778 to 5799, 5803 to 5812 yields 0.120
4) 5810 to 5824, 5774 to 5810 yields 0.111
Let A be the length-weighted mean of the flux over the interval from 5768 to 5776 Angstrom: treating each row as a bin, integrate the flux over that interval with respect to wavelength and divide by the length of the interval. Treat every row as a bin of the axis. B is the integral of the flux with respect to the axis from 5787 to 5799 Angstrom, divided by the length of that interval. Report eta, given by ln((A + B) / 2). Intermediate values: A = 2.79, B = 2.94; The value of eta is 1.05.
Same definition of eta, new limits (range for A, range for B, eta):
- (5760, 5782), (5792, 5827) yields 1.02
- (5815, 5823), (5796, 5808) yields 1.01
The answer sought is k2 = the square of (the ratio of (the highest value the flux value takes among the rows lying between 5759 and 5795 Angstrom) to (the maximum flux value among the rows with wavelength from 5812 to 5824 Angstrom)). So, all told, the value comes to 1.6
